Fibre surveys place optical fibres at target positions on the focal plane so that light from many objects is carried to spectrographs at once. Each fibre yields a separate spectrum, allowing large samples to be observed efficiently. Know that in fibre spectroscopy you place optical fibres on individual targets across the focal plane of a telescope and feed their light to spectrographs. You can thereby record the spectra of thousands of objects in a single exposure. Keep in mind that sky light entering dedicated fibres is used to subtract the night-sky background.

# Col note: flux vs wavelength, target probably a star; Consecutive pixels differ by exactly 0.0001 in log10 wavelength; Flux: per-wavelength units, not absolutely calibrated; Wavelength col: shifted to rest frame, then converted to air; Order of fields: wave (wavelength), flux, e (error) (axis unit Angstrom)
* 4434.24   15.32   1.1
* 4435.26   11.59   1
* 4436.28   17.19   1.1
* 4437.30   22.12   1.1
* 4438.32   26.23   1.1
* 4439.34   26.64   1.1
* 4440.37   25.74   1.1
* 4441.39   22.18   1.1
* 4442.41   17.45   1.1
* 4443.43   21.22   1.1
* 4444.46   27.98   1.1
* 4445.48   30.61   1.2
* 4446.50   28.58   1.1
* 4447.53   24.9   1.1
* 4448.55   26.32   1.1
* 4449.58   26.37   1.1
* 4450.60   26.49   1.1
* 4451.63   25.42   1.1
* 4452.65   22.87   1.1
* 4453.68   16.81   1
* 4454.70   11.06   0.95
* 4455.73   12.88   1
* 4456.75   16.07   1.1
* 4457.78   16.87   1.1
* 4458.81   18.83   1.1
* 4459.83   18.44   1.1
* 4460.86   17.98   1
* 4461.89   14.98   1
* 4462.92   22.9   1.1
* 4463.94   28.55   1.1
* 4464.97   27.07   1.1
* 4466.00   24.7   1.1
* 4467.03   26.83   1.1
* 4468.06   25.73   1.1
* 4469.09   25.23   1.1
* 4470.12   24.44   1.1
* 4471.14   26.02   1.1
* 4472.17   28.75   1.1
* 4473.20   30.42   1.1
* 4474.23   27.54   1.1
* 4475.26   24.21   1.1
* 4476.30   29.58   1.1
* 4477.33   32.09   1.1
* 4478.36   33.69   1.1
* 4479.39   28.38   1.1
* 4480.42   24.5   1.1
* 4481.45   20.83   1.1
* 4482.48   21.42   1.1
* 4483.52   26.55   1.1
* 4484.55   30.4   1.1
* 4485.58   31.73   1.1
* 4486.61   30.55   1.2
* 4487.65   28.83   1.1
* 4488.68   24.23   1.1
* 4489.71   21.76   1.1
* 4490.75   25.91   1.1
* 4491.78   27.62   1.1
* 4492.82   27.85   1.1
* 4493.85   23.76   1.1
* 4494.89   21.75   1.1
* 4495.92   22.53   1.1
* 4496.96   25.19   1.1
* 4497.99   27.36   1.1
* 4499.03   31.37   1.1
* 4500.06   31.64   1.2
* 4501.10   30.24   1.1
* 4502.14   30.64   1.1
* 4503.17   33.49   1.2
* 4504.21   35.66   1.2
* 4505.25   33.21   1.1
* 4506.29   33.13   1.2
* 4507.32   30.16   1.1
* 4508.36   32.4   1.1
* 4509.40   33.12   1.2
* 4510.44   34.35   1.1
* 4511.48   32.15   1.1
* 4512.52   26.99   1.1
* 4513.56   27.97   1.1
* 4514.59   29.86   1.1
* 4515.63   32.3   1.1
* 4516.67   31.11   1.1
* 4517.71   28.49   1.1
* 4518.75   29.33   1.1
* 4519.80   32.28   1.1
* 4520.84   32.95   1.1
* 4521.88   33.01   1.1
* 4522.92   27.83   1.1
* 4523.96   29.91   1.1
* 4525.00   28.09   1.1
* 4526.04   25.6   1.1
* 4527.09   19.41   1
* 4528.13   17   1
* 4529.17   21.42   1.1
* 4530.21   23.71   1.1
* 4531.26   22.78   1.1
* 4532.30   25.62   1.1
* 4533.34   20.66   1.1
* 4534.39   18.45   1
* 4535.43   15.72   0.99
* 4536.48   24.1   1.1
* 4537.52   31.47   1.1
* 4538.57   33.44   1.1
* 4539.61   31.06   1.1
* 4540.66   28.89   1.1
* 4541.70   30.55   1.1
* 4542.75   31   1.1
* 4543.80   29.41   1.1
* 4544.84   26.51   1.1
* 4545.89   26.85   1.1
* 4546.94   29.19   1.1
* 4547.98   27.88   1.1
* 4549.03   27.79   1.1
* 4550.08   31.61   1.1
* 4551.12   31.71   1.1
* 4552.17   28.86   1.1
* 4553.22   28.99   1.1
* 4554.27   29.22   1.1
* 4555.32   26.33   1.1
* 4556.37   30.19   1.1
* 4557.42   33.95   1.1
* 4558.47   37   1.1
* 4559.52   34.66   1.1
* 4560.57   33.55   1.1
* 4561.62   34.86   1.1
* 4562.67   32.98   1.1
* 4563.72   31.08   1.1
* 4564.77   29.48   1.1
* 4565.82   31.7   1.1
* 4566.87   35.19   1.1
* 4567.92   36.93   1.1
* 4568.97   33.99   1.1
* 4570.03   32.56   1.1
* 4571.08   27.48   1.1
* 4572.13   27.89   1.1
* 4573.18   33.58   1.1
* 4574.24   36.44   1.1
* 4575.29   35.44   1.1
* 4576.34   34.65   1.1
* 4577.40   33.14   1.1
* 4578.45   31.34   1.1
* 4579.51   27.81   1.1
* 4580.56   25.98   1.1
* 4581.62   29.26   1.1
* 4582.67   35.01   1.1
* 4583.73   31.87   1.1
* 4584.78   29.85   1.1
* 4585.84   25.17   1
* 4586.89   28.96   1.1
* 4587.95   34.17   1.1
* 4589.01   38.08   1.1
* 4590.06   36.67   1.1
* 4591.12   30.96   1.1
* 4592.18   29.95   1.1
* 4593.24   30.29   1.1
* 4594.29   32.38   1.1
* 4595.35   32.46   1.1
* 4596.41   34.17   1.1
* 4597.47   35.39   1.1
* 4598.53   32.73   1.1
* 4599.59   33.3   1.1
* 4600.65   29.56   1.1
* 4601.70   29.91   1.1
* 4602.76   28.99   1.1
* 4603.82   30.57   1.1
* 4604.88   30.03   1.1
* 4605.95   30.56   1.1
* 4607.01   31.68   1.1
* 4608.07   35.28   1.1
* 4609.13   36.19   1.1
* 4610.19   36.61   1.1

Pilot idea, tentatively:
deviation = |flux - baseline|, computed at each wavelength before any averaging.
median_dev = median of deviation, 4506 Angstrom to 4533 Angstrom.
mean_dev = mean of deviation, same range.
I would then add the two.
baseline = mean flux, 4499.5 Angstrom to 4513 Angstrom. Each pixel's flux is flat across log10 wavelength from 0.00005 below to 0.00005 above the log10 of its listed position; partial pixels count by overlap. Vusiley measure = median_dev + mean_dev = 7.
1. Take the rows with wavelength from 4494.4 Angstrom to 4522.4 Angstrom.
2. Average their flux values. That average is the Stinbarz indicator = 30.5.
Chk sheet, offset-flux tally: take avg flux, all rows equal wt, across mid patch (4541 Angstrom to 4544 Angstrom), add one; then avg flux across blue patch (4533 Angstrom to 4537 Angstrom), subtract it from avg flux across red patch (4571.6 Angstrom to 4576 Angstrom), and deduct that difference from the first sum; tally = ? 18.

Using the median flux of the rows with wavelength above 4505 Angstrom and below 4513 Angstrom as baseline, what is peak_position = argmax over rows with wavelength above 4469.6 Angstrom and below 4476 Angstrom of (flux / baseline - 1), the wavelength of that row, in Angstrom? 4473.20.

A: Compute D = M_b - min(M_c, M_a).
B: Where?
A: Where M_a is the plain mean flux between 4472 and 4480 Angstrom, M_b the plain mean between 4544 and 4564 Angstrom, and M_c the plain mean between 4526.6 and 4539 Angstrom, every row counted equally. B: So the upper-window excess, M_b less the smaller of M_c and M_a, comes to 7.9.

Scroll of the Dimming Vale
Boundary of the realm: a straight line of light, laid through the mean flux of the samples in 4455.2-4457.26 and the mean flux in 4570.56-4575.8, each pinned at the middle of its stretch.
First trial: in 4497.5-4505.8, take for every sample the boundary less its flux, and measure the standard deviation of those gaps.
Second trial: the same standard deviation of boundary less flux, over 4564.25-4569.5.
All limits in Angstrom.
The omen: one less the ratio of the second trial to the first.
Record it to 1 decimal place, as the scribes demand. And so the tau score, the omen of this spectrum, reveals -0.2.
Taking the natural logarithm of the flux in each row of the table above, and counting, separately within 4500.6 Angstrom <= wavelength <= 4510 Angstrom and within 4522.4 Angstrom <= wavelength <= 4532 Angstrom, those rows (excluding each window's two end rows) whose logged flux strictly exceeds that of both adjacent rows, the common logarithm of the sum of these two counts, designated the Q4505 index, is 0.48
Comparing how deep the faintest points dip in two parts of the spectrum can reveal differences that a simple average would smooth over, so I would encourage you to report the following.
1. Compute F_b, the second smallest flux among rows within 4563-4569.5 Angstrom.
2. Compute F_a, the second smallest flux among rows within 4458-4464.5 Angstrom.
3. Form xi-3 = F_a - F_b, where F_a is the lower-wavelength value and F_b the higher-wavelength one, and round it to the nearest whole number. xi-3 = -13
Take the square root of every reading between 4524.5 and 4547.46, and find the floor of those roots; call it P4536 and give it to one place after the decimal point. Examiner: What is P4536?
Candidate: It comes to 4.0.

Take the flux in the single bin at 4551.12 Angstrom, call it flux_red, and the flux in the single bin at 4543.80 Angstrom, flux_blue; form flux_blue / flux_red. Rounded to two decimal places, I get 0.93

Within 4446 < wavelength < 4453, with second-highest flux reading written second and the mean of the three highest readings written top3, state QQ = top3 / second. 1.02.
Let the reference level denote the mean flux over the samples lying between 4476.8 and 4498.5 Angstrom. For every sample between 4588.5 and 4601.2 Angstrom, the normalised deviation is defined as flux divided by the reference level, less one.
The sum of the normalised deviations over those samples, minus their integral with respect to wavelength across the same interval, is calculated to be -0.17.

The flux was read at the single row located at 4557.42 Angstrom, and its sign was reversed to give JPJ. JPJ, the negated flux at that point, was -34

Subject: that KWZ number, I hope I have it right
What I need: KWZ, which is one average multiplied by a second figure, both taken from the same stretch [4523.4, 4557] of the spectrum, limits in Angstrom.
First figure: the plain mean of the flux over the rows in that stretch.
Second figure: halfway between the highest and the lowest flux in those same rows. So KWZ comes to 656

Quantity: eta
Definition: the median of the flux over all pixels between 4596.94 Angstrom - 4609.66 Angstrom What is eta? 31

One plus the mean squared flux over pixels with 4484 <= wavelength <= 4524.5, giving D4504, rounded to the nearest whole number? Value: 887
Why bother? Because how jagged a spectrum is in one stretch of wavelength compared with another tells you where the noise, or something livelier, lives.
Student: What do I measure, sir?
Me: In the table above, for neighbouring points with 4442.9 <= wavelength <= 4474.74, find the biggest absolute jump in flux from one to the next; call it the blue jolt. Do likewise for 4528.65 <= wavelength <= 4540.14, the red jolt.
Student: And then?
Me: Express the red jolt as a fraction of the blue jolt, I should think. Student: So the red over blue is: 1.06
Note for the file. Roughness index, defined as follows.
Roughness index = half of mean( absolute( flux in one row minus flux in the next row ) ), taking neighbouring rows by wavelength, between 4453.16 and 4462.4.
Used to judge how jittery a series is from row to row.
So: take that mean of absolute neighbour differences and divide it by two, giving 1.1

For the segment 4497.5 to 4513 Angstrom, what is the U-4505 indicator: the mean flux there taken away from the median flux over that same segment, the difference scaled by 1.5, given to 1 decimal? 0.6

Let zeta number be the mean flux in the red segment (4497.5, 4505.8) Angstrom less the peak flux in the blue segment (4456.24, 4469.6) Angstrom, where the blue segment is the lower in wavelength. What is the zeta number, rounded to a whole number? 3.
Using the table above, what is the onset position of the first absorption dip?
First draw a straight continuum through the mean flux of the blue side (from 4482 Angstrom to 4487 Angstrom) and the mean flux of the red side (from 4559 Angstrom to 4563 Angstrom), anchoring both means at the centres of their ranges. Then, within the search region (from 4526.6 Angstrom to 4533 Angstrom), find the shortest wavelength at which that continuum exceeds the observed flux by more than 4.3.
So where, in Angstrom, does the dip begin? 4527.09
